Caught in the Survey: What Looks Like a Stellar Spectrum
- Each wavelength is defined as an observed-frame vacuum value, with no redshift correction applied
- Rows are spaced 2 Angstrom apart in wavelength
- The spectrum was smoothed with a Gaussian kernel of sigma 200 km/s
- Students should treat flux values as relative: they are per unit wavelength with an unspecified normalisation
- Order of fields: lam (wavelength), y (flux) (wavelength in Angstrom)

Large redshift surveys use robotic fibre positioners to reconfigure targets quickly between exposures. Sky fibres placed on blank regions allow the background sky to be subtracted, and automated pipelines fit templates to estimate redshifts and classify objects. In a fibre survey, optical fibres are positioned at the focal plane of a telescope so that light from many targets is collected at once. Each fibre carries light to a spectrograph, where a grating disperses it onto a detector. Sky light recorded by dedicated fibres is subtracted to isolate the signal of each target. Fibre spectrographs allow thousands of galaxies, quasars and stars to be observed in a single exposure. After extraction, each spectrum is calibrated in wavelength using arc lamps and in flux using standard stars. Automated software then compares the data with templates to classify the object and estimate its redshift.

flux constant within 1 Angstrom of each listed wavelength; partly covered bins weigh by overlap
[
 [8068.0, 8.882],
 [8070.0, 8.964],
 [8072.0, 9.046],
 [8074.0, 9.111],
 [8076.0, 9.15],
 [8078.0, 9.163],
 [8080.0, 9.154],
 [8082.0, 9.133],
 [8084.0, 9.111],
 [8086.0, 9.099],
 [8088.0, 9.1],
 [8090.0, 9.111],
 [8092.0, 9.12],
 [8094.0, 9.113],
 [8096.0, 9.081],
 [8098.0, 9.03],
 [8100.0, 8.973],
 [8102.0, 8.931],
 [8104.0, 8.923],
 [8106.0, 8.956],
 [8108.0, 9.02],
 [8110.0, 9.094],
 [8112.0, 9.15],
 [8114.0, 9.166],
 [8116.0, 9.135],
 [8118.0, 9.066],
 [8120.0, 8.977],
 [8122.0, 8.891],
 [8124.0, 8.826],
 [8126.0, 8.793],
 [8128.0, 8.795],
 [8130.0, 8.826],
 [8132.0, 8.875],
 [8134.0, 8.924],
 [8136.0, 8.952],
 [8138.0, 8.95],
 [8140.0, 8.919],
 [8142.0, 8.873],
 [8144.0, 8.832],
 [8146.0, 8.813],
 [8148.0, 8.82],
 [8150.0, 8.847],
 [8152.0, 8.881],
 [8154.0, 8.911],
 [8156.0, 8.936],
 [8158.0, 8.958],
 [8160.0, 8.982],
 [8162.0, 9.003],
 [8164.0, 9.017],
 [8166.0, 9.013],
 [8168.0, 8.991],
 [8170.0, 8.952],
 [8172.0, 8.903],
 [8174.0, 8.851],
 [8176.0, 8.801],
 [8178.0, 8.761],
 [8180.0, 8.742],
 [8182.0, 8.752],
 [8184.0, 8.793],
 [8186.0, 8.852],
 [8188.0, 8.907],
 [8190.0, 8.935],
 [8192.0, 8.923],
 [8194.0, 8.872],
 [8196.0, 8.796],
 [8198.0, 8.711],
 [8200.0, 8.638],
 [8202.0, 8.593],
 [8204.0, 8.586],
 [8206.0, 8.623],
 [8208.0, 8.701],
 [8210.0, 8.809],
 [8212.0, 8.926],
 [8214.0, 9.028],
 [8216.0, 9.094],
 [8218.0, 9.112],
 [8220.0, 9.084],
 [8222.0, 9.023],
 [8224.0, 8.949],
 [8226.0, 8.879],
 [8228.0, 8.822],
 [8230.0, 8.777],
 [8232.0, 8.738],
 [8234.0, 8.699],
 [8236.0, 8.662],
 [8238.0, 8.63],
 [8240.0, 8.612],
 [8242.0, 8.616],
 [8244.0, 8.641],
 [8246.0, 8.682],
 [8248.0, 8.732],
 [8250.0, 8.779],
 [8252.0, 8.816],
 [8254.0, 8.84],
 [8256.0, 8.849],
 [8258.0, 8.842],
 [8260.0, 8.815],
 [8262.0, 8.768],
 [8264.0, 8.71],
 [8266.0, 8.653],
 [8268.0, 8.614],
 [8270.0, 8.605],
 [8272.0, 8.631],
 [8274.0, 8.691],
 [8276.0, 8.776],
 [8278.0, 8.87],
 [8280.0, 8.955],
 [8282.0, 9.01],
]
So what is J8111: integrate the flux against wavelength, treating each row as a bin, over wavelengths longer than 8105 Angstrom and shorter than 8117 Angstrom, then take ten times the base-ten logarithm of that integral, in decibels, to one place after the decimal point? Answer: 20.4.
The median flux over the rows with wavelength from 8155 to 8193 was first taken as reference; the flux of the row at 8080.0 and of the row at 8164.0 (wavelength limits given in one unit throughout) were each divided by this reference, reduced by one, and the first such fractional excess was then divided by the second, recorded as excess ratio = 2.5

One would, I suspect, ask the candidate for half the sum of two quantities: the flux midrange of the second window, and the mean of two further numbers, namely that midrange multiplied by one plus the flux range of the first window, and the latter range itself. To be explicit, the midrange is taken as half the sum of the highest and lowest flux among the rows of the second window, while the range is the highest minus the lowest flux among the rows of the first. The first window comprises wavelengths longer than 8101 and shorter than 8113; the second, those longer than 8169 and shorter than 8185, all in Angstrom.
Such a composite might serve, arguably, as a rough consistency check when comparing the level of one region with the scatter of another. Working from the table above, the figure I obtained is 7.19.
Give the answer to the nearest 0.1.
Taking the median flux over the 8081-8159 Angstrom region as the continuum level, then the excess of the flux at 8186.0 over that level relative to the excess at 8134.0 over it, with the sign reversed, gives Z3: -3.6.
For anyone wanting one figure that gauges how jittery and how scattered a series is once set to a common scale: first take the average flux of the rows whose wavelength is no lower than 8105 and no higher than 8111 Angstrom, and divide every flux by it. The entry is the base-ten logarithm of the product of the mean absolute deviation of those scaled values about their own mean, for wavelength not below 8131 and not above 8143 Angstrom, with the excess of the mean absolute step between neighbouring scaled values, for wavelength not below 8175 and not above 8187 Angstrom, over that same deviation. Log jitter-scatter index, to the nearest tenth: -5.7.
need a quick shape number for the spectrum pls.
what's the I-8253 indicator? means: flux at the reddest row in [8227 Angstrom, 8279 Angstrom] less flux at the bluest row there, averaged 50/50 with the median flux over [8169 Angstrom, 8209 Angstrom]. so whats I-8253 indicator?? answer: 4.42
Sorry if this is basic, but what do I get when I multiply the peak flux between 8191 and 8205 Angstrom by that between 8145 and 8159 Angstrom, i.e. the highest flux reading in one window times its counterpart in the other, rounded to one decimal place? 79.9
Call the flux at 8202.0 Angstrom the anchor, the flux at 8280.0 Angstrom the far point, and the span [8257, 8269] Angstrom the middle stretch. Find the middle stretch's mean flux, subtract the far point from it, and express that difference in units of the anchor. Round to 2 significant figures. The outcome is -0.026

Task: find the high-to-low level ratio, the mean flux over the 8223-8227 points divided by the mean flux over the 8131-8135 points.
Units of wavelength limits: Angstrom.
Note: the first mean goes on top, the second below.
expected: 1.00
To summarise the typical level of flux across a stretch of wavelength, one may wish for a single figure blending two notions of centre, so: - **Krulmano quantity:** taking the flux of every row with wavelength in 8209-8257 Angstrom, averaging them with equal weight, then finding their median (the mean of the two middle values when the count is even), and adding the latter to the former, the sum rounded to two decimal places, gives 17.64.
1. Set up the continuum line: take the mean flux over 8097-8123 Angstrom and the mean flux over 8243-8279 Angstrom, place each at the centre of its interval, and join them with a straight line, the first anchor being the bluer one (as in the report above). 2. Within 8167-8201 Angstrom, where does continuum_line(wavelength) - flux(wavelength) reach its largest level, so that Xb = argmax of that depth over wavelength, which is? 8200.0 Angstrom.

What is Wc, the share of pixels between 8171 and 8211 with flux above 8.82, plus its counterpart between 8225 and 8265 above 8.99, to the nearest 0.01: 0.35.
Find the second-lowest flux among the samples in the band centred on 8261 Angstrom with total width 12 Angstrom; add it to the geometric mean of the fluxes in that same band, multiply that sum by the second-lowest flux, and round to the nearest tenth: 152.3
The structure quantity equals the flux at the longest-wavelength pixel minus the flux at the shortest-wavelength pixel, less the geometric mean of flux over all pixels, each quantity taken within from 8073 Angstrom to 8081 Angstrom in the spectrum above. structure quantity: -9.10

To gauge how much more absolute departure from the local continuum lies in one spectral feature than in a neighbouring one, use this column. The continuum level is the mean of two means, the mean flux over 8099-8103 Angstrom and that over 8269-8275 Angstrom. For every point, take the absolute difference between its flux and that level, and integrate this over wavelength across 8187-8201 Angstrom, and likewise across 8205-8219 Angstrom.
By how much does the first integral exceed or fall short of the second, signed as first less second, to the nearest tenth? -1.1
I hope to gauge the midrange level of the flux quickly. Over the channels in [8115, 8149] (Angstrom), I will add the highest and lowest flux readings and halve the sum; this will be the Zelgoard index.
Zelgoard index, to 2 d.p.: 8.96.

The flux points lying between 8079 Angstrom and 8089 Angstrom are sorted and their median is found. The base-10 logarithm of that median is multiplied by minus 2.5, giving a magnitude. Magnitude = -2.40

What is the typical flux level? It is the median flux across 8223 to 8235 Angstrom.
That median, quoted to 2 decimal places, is 8.80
